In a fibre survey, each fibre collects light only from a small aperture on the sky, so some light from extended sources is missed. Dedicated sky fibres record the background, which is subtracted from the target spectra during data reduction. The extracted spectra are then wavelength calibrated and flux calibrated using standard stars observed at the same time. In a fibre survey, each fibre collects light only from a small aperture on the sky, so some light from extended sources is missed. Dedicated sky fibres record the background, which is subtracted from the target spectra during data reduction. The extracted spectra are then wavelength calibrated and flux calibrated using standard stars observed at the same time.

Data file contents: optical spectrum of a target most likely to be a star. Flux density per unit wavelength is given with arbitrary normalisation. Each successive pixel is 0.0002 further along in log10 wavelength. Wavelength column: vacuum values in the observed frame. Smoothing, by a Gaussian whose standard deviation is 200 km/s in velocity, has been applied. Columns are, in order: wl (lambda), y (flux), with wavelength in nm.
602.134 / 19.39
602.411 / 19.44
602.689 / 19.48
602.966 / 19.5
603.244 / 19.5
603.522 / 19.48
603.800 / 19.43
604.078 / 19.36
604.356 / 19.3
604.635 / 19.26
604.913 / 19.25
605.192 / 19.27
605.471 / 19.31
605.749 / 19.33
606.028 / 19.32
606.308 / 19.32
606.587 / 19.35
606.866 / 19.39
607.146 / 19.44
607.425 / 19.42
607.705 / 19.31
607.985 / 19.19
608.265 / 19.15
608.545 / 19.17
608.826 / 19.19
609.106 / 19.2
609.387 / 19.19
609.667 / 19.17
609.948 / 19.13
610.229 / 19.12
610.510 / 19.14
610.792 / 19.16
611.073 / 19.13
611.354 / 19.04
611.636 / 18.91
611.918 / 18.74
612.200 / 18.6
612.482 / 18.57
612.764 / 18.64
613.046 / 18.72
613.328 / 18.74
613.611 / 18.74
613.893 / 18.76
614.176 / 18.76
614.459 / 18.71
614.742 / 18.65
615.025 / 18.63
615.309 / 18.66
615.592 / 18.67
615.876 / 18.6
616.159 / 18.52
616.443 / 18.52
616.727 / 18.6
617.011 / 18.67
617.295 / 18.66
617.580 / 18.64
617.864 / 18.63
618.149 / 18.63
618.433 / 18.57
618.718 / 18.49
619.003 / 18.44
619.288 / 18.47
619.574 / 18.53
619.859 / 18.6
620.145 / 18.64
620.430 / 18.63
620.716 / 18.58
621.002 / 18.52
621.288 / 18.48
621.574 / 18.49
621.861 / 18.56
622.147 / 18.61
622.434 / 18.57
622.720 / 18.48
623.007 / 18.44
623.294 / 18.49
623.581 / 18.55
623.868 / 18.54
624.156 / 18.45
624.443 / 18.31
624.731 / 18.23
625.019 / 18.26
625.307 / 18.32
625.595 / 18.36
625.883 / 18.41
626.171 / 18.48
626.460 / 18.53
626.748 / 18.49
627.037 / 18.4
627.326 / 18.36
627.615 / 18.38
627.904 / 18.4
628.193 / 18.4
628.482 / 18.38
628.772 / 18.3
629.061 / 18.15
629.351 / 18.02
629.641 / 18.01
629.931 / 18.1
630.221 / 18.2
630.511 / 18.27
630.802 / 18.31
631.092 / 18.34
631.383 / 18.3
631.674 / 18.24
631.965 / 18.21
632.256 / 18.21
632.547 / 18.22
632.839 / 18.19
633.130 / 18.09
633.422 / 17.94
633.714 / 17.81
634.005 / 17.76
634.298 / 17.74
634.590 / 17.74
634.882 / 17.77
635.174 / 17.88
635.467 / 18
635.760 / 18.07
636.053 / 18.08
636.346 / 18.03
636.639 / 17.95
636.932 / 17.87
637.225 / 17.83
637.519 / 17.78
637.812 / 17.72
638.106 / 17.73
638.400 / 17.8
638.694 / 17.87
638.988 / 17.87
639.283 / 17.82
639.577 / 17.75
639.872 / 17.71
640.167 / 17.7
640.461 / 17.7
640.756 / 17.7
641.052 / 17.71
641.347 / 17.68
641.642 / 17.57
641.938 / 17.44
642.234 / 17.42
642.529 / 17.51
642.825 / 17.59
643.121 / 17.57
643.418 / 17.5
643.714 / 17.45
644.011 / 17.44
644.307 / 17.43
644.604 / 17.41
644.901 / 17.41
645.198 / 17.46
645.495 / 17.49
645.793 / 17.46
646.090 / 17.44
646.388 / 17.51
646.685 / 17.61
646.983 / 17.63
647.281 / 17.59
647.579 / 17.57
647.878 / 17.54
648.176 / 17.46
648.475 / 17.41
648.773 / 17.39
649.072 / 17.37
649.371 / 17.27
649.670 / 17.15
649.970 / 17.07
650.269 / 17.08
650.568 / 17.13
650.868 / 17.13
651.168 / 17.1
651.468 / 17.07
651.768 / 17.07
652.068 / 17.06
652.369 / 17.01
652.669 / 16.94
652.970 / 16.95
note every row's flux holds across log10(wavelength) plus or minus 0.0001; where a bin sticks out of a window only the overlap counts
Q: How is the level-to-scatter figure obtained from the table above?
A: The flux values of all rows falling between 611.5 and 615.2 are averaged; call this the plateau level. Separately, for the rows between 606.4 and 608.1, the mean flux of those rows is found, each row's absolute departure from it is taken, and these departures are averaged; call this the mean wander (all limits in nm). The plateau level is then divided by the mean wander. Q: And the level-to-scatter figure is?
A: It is 281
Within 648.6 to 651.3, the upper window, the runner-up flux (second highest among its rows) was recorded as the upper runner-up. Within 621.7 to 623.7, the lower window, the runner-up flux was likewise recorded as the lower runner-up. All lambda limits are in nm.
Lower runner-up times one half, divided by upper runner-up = 0.535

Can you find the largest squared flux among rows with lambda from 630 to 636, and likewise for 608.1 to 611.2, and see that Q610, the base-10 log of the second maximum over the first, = 0.040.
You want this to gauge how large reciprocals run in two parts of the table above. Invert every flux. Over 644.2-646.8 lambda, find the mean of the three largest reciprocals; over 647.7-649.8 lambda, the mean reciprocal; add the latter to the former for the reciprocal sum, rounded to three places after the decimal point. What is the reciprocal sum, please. 0.115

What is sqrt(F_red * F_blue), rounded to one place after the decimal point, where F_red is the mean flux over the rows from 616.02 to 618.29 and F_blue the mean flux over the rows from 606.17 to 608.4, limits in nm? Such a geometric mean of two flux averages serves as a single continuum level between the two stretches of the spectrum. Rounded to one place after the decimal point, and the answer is 19.0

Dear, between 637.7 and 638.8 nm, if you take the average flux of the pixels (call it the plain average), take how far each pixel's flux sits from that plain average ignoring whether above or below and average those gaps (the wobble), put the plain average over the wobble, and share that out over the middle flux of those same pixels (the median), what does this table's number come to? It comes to 18.2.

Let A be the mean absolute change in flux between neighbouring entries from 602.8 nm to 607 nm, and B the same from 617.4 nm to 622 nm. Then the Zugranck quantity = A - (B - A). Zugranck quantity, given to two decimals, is 0.02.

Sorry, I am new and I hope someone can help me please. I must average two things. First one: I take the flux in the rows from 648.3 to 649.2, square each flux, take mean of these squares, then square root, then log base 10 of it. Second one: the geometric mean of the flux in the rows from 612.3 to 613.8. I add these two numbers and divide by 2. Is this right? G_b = 10.0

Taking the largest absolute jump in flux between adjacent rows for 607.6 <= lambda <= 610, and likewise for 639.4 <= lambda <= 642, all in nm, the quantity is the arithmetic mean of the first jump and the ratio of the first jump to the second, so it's 0.5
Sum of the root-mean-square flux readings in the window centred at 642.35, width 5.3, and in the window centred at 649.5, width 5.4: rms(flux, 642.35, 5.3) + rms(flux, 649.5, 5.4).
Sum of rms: 34.84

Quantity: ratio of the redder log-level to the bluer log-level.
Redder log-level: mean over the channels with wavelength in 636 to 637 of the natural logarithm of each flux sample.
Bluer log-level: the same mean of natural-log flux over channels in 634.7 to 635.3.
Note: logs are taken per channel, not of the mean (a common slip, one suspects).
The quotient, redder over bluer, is 1.00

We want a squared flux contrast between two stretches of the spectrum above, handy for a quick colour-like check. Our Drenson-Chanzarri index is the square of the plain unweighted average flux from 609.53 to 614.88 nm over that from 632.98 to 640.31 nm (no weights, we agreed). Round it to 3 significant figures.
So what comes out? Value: 1.12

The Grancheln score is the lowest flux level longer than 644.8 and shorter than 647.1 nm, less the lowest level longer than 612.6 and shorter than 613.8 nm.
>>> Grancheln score -1.2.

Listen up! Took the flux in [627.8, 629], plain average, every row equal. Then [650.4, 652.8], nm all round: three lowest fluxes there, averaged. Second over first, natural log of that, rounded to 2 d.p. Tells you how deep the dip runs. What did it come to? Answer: -0.08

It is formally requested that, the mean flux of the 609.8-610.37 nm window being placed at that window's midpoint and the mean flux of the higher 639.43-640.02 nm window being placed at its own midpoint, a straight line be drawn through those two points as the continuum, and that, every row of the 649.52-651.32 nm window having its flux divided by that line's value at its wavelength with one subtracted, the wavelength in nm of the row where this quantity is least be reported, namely 649.970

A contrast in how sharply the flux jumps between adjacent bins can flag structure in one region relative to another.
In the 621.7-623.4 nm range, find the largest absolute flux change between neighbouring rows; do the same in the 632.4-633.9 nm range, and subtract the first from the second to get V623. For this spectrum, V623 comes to 0.060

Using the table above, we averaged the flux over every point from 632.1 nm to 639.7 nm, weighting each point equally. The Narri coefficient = 17.9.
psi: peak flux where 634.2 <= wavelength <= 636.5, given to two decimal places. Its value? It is 18.08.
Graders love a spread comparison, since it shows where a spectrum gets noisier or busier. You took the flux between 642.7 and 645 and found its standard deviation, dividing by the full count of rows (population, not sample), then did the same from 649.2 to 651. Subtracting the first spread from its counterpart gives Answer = 0.00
